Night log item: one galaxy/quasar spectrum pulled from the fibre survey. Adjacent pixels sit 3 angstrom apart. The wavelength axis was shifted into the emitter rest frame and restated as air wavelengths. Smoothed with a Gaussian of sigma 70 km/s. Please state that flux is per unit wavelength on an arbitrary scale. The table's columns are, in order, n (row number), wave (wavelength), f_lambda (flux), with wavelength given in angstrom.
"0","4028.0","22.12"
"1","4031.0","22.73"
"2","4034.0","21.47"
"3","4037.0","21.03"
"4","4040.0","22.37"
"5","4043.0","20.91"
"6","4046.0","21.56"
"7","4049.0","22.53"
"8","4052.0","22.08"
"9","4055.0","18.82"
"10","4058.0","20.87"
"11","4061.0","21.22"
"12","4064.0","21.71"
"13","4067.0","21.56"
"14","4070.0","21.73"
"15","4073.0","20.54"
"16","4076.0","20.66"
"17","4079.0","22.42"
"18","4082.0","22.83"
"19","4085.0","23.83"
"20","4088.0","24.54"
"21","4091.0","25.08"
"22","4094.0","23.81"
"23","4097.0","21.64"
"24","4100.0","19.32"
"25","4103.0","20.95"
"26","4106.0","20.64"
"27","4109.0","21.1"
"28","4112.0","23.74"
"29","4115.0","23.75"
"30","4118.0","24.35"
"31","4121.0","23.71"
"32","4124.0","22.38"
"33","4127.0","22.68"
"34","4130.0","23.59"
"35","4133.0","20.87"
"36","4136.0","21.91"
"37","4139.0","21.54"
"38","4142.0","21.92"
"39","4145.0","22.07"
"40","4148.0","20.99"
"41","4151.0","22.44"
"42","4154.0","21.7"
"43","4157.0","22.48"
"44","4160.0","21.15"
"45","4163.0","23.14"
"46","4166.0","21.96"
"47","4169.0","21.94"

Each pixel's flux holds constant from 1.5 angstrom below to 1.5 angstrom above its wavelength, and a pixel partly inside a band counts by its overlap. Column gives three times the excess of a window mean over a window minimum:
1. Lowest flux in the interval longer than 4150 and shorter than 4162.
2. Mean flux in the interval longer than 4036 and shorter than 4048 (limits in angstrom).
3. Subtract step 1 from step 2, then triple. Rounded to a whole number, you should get 1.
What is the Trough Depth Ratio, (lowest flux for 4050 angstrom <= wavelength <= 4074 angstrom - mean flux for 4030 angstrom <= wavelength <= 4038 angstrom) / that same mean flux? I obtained -0.134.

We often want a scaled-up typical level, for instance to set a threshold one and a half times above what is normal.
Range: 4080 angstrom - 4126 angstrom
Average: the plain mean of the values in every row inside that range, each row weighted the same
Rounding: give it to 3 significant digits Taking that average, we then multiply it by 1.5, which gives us 34.2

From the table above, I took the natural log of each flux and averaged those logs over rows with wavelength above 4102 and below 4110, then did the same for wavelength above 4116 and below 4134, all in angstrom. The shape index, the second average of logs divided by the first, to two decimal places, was 1.03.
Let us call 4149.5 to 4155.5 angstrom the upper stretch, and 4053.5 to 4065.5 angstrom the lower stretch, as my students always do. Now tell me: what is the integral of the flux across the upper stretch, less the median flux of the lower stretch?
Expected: 111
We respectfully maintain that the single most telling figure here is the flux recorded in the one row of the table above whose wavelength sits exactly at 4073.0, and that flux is 20.54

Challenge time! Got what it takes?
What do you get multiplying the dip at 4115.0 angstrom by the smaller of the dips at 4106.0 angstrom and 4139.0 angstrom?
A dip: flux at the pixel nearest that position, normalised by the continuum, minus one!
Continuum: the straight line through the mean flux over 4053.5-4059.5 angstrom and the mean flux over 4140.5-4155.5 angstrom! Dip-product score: -0.002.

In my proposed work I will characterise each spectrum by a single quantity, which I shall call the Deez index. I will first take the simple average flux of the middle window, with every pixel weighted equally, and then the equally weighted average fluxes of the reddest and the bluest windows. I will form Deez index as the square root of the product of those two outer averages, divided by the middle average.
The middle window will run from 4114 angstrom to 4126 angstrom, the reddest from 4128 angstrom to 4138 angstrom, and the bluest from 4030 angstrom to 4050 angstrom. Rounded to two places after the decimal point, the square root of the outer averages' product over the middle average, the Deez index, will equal 0.93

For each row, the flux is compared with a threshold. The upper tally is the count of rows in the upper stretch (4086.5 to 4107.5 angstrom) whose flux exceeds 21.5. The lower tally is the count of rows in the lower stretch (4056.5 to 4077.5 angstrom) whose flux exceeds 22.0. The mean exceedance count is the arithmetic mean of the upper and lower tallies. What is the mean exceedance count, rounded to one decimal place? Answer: 2.0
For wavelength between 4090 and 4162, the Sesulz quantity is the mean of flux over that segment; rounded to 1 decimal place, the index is 22.2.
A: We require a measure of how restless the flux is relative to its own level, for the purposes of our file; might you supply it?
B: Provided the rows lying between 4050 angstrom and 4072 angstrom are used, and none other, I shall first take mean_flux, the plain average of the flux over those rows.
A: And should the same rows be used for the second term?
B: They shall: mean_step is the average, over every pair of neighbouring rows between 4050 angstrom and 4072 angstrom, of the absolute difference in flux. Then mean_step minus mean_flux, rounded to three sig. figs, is -20.1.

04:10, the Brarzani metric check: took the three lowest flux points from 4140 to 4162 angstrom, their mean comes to 21.3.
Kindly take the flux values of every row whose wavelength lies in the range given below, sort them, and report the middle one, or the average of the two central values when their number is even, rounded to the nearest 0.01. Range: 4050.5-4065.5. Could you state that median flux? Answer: 21.22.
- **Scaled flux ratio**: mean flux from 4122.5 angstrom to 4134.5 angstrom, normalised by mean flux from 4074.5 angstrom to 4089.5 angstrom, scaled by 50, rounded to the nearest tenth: 49.0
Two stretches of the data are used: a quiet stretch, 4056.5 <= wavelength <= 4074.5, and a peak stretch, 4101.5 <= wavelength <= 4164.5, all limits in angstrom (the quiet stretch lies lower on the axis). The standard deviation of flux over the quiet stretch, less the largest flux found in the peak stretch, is -23.9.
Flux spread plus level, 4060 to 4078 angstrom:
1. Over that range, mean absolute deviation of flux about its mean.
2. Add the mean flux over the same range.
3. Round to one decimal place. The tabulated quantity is 21.7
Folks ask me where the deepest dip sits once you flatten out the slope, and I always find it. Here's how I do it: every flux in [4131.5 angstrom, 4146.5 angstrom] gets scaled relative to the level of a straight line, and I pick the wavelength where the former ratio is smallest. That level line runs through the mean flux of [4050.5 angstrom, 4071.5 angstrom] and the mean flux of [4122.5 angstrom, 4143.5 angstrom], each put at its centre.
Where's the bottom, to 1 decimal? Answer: 4133.0 angstrom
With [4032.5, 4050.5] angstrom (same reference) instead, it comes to 4043.0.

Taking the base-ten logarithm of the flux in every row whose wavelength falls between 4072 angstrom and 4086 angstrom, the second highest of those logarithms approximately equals 1.359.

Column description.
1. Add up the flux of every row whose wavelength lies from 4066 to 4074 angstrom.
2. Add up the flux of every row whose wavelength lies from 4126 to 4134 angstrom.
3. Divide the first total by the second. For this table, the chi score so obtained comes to 0.95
